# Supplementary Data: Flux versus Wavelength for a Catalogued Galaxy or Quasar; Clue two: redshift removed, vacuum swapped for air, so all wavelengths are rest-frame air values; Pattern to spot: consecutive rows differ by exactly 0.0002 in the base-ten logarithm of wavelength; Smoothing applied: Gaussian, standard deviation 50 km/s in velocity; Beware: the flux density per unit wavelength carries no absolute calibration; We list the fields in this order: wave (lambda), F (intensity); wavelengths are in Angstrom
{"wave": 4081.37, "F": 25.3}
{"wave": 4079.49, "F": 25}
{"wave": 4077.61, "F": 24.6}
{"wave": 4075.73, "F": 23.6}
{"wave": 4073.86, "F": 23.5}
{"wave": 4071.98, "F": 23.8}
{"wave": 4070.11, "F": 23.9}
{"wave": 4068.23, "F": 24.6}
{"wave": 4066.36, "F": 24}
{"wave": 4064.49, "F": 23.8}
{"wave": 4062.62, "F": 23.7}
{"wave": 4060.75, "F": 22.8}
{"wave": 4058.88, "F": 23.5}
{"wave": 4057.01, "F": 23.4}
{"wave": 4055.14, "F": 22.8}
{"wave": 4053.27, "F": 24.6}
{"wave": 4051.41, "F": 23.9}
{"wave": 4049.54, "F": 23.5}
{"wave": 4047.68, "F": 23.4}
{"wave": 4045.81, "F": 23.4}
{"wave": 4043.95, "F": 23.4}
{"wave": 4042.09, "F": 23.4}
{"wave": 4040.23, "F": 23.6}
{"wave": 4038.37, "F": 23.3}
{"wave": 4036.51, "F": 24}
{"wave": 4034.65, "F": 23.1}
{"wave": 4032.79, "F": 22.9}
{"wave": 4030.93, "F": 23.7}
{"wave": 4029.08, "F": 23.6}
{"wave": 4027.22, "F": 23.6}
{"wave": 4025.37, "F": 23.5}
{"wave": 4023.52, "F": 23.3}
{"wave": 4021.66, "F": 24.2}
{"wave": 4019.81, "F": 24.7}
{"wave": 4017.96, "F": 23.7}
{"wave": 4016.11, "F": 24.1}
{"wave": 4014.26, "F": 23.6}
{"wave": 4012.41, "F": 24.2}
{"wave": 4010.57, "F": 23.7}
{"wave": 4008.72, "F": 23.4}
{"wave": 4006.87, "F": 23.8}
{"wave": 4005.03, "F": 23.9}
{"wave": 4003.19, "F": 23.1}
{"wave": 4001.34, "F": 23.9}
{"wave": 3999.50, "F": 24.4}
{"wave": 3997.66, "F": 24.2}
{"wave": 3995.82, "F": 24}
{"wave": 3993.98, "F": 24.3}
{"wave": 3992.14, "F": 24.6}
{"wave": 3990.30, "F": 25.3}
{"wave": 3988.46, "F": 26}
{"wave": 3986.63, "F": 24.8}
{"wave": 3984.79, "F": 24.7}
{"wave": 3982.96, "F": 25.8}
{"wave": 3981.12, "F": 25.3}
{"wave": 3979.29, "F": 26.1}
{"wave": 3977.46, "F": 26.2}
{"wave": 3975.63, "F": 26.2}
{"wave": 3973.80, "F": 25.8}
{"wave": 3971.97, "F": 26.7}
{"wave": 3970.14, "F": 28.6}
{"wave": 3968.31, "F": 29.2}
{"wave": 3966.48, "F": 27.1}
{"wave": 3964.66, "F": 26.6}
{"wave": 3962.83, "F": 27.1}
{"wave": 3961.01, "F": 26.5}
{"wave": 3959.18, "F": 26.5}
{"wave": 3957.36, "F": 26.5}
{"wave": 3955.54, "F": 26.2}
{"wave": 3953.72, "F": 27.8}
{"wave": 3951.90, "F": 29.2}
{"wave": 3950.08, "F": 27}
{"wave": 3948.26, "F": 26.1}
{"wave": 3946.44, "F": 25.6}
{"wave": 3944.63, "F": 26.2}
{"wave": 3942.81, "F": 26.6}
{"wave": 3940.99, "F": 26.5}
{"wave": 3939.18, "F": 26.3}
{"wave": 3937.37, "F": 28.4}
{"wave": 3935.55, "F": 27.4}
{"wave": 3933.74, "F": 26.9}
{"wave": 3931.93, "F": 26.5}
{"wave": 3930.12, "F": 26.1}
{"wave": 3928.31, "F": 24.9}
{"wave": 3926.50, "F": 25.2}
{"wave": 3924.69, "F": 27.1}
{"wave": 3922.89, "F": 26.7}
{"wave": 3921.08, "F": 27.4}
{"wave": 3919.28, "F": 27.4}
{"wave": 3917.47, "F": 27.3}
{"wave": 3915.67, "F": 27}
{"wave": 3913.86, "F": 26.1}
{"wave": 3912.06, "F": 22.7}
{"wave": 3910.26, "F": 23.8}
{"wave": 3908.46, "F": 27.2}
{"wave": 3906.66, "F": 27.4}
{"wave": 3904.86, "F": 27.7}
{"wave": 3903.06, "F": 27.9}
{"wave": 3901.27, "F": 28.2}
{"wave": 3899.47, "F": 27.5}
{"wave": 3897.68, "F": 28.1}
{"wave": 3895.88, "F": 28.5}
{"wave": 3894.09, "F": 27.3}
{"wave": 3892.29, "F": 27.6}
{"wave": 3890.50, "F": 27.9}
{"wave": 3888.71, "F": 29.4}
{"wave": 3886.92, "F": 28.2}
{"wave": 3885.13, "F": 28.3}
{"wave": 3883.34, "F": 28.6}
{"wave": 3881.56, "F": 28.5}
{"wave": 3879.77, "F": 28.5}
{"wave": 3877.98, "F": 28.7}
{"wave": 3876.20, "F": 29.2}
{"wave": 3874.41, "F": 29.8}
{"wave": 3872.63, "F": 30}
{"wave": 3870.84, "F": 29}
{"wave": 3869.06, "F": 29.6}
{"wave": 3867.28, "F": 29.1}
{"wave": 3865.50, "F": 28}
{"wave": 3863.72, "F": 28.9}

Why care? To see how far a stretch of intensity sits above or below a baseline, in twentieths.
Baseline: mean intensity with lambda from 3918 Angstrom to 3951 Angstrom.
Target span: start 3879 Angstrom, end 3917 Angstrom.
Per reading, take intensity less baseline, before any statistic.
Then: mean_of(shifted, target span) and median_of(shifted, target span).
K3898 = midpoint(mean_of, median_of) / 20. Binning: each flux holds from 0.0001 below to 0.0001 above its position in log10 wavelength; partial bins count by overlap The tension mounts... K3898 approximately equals 0.055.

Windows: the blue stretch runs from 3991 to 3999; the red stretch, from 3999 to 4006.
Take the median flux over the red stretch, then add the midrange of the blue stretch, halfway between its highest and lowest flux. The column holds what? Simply 48.2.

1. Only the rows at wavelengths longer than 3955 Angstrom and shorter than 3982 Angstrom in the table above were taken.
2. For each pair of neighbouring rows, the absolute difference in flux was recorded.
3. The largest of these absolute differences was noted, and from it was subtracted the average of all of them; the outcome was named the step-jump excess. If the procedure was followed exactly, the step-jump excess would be 1.5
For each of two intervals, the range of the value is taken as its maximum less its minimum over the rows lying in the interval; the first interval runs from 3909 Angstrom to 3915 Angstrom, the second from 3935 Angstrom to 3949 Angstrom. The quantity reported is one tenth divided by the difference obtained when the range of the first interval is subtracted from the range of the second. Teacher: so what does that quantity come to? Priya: -0.17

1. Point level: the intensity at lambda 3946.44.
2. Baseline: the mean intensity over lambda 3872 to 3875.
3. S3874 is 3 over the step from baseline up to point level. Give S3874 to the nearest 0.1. -0.7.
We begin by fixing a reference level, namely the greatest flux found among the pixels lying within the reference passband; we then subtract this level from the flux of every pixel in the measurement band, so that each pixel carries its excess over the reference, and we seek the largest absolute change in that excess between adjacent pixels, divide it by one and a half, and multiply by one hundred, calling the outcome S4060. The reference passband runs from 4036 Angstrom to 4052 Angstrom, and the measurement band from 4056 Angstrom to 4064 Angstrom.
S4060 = 60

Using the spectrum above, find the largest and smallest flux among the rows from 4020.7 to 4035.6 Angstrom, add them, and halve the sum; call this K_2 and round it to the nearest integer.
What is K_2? 24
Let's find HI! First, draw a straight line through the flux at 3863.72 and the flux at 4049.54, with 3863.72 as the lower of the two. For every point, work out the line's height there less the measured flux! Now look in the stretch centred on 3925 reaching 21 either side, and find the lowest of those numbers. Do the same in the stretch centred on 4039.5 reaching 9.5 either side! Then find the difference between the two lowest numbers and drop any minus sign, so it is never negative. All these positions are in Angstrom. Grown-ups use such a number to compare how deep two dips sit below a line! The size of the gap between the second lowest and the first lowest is 1.5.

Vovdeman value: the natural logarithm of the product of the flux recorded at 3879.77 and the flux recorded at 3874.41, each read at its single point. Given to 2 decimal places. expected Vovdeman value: 6.74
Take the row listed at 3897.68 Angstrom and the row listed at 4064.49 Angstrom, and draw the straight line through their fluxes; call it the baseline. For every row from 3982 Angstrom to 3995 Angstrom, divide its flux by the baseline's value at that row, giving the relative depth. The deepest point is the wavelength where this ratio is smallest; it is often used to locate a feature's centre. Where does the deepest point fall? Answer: 3993.98 Angstrom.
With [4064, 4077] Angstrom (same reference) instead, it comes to 4073.86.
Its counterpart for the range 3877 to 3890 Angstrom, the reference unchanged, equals 3886.92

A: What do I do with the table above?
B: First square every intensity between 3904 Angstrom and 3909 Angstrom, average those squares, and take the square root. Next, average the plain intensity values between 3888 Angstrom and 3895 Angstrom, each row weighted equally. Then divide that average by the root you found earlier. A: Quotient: 1.02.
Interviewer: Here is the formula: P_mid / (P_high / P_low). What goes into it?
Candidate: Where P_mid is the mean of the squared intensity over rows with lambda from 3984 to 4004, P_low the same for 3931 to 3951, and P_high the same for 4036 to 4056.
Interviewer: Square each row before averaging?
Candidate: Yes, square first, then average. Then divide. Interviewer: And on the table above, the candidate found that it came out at 769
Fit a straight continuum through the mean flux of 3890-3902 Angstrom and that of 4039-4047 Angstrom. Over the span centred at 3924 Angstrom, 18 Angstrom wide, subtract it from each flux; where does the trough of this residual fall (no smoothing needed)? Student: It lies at 3928.31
